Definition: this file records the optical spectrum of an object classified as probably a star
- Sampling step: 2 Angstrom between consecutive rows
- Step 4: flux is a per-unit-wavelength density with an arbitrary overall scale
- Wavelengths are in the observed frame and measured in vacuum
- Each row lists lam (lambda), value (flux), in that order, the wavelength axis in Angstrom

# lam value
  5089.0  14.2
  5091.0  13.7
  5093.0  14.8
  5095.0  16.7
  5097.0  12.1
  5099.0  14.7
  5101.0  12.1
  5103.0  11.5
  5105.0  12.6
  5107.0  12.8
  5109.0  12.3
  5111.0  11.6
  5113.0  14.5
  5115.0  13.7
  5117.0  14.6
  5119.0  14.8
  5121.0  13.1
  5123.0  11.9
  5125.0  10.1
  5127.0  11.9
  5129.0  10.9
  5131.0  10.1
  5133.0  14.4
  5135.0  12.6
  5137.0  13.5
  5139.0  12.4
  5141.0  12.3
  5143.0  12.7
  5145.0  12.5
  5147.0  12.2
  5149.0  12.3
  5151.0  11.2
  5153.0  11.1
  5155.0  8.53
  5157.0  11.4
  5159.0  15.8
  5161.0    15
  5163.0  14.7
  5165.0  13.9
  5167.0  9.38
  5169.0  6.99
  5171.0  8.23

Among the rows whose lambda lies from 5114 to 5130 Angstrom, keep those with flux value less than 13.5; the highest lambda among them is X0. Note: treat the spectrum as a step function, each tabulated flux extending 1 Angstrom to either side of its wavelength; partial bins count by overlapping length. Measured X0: 5129.0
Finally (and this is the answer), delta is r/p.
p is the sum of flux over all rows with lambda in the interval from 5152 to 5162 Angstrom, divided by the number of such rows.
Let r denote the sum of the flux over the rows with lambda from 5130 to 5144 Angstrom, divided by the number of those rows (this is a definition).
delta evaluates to 1.02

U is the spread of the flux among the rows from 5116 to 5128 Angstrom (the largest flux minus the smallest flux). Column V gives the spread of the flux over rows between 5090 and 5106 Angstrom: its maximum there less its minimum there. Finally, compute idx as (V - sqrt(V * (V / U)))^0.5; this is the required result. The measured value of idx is 1.67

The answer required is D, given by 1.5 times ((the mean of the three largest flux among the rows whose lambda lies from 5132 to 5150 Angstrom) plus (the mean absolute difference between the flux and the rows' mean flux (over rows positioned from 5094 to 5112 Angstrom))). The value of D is 22.1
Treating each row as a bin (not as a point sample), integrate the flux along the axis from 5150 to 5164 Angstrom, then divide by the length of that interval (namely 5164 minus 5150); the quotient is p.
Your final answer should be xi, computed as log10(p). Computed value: 1.10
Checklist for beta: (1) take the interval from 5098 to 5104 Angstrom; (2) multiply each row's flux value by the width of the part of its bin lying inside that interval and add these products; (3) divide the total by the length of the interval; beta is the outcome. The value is 12.8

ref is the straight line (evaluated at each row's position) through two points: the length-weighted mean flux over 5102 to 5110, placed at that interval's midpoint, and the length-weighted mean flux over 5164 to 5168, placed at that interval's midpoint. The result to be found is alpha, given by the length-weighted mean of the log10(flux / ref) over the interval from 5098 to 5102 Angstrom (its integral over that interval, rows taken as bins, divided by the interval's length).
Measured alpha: 0.033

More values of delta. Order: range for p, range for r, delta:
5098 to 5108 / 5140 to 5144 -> 0.98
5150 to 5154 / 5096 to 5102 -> 1.16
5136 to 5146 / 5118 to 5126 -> 0.98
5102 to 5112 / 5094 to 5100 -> 1.19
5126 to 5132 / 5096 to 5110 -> 1.15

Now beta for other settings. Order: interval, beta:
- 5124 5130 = 11.0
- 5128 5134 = 11.8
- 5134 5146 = 12.7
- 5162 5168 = 12.7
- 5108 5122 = 13.5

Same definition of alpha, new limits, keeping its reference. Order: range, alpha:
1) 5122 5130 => -0.034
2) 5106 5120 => 0.041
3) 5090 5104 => 0.039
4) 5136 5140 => 0.035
